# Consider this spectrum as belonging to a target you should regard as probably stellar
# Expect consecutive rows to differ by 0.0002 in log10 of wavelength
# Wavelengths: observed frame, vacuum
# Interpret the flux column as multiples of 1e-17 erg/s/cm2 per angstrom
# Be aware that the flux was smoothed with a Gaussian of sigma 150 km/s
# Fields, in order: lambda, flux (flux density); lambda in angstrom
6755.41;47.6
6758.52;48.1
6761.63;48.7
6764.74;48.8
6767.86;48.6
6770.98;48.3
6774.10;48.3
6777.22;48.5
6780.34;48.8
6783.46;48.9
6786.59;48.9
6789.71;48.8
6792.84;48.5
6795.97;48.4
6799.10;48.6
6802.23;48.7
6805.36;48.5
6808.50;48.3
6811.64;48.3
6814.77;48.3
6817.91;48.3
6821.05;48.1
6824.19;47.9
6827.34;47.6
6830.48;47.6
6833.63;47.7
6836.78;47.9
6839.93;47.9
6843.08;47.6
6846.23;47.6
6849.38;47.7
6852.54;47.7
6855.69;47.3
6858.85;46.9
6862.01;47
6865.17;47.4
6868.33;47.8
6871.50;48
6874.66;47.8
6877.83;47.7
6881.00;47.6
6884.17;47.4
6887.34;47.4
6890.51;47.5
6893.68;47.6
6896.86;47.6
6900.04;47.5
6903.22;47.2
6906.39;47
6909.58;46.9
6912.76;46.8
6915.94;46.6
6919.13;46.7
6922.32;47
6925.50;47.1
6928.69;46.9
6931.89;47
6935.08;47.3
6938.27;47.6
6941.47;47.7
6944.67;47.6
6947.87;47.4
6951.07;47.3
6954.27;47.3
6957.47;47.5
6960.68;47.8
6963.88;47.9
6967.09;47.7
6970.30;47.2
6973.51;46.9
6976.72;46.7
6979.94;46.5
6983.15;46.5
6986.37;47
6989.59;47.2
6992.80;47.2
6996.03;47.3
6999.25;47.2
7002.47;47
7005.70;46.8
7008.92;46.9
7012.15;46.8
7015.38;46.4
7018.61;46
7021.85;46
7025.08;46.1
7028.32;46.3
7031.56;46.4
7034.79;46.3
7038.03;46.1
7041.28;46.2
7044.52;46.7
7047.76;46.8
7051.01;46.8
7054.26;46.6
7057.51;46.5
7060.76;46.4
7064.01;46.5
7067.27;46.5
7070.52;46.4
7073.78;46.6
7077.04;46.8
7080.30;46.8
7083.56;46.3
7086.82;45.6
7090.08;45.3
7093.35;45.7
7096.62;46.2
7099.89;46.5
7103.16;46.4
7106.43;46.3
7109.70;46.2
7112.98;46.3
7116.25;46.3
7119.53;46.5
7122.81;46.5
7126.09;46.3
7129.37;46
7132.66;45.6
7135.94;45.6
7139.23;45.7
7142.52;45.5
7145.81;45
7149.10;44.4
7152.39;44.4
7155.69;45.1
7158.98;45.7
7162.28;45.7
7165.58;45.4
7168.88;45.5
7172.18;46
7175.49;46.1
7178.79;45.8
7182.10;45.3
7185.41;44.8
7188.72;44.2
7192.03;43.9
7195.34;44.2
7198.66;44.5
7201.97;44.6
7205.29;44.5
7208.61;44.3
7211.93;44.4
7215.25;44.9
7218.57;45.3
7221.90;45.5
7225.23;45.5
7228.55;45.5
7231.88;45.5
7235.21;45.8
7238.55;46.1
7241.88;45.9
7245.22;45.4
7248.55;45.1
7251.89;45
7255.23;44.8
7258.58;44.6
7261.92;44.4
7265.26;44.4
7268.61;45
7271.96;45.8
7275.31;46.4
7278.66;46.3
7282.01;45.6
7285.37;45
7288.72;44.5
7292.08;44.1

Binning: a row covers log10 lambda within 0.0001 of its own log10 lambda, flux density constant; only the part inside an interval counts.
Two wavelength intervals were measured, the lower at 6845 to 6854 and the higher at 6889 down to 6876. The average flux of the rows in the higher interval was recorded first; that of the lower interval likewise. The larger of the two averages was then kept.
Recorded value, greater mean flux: 47.7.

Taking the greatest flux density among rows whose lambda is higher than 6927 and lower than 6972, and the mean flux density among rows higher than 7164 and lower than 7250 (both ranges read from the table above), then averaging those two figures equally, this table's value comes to 46.5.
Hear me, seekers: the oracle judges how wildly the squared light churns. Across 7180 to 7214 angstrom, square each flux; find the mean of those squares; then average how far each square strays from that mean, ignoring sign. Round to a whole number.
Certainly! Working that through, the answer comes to 24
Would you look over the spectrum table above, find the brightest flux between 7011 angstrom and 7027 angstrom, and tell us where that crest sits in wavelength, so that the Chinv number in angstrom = 7012.15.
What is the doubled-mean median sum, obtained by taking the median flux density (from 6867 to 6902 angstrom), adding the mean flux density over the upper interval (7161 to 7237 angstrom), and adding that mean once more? 138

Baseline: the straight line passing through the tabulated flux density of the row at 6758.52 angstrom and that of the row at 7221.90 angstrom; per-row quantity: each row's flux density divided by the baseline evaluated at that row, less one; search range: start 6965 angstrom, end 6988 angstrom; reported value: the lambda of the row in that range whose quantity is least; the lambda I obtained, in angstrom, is 6979.94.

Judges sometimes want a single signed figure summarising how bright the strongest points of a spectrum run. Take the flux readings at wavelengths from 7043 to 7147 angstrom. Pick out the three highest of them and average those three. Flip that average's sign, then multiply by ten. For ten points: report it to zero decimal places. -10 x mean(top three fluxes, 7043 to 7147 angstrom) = -468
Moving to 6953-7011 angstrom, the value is -478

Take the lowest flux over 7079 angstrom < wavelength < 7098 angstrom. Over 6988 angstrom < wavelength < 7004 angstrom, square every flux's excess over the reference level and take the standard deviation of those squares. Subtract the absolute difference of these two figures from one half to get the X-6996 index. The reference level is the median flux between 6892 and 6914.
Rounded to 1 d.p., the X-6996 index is -44.8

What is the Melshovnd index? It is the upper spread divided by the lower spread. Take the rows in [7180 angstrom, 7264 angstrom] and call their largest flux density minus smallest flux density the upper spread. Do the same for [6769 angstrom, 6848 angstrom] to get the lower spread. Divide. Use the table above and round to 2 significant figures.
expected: 1.7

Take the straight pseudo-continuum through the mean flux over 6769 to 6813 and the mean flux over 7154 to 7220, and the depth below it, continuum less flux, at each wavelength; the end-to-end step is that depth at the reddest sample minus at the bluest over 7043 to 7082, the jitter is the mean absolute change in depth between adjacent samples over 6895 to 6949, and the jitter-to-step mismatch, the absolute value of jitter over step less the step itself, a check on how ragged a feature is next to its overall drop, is 0.0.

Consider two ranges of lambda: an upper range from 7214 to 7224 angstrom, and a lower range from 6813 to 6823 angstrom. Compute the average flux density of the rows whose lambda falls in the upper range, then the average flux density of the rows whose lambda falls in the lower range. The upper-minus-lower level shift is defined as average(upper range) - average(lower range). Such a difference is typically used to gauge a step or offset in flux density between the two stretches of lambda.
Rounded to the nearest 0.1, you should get -3.0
